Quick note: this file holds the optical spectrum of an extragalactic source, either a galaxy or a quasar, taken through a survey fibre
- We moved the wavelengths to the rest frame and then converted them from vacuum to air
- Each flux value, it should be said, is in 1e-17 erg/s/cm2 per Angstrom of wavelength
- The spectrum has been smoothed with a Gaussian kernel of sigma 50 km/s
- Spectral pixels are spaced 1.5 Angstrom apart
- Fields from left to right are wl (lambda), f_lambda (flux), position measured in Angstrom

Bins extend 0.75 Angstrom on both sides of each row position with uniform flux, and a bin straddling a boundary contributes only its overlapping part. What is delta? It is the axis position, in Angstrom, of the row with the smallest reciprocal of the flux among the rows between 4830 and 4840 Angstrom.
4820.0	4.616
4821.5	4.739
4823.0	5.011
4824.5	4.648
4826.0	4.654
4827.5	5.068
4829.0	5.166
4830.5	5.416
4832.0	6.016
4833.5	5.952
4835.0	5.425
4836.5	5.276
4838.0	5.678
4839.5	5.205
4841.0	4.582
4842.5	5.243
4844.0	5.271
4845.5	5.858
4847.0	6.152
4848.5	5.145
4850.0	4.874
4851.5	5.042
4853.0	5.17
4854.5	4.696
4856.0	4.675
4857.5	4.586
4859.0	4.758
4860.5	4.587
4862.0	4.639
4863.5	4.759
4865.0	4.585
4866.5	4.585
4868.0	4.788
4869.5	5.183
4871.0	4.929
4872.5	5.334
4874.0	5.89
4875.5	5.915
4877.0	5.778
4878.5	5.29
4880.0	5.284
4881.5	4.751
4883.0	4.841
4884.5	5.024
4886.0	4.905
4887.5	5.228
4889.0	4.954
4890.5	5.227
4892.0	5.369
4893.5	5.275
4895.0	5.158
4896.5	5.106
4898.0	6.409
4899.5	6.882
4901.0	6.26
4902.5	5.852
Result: 4832.0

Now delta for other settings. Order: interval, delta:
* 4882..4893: 4892.0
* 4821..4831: 4830.5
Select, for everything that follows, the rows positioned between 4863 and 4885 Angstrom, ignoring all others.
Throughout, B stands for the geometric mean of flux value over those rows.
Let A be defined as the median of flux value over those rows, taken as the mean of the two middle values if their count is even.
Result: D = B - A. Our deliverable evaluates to 0.09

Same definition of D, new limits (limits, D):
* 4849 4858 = 0.05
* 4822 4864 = 0.00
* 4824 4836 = -0.02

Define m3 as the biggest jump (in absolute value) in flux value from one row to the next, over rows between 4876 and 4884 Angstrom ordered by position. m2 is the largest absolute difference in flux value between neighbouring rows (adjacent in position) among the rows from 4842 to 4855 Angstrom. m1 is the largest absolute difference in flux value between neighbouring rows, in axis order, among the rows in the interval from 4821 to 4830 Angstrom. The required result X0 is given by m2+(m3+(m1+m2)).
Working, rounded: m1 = 0.41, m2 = 1.01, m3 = 0.53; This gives 3.0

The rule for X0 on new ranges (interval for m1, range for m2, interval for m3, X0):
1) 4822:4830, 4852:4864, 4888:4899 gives 2.7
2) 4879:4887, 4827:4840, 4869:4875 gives 2.3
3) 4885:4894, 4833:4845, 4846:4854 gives 2.7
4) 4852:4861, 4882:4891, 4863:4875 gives 1.7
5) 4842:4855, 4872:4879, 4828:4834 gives 2.7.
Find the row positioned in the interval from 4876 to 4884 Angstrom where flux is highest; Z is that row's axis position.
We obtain 4877.0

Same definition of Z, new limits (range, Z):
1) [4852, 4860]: 4853.0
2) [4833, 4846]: 4833.5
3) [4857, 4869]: 4868.0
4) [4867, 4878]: 4875.5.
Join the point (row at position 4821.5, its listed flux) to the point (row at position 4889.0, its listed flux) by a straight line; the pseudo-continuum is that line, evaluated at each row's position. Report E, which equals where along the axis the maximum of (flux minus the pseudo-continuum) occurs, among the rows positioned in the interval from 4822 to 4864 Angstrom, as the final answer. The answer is 4847.0 Angstrom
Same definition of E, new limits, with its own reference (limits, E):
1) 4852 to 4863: 4853.0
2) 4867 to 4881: 4875.5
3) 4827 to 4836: 4832.0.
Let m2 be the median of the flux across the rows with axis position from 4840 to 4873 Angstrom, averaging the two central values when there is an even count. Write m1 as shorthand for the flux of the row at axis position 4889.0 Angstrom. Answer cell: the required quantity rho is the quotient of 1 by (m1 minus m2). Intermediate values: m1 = 4.954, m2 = 4.83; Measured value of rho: 8.1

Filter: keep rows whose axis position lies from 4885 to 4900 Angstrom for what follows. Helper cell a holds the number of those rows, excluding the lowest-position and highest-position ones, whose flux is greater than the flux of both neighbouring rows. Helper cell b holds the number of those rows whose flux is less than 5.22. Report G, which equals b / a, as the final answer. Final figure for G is 2.0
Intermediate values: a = 2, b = 4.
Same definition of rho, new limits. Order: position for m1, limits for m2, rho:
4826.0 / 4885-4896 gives -1.7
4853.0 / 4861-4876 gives 3.2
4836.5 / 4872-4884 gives -27.8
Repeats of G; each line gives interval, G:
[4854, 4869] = 5.0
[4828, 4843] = 1.5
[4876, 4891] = 2.5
